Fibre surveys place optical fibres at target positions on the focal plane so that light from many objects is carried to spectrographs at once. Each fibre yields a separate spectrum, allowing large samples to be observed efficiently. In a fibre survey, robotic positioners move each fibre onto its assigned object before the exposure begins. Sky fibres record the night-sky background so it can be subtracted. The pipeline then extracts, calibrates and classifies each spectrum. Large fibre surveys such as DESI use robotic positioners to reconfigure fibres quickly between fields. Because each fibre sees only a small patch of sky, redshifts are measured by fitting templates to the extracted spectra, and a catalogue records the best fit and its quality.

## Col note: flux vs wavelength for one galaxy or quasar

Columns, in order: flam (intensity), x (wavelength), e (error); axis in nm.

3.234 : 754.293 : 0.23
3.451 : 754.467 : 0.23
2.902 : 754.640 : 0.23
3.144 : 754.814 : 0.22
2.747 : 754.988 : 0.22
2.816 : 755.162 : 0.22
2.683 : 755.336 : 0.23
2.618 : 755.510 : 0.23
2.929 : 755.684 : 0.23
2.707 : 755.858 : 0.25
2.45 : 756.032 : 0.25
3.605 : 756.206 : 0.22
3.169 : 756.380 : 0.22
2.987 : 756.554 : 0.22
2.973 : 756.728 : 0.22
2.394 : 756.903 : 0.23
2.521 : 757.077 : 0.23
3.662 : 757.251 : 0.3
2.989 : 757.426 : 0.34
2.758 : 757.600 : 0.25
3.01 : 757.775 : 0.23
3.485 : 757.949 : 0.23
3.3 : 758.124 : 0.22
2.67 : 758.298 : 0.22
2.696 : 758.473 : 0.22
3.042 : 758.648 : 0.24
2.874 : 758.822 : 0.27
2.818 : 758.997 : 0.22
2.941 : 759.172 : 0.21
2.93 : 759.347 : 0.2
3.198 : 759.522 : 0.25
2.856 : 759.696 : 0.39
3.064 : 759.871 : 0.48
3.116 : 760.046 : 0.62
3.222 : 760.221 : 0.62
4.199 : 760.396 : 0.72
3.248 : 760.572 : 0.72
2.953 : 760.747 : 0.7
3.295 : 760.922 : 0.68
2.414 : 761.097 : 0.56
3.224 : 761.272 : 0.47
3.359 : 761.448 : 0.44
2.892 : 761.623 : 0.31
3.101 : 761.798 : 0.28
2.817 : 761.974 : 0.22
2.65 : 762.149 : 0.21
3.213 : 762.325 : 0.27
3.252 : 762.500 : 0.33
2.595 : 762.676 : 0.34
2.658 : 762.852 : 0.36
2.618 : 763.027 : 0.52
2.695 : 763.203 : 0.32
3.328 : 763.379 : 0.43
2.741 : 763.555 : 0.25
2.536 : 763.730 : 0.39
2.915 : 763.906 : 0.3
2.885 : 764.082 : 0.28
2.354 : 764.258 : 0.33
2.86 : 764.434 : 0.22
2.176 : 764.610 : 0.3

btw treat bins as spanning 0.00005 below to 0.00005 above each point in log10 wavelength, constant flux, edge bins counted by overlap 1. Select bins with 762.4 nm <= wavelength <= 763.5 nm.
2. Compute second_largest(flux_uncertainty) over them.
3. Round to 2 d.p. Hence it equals 0.43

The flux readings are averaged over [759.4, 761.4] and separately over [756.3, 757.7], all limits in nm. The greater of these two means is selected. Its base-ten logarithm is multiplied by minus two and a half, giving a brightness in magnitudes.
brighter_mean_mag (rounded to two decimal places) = -1.25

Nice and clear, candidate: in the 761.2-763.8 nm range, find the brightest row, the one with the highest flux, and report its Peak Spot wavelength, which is 761.448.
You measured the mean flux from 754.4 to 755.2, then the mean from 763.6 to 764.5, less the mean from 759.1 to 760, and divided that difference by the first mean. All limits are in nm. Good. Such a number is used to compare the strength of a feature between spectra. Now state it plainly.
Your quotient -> -0.10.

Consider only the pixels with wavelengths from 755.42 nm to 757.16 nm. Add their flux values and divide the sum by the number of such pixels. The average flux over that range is 2.84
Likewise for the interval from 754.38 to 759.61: 2.95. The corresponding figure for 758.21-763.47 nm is 3.00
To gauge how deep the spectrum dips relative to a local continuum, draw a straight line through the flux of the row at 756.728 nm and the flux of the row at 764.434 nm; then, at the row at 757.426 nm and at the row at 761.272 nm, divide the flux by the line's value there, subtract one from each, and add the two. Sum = 0.12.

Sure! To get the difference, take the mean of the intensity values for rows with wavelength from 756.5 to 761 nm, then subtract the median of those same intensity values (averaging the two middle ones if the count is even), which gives 0.058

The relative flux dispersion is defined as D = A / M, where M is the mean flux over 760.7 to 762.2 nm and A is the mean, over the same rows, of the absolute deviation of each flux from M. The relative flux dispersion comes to 0.083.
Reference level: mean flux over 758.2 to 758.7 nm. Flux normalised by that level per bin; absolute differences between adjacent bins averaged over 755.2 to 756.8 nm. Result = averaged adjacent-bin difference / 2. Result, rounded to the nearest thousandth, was 0.059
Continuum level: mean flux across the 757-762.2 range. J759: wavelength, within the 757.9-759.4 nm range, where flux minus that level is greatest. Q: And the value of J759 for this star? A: 757.949 nm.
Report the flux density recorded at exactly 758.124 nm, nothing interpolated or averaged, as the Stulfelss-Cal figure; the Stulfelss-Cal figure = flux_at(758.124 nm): 3.3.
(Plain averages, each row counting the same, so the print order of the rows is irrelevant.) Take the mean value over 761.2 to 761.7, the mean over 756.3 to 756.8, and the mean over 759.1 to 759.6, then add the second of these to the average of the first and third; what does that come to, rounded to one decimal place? 6.1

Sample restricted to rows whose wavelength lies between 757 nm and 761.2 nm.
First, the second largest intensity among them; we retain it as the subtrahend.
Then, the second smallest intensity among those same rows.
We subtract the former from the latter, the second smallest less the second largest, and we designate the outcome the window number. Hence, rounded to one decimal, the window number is -1.1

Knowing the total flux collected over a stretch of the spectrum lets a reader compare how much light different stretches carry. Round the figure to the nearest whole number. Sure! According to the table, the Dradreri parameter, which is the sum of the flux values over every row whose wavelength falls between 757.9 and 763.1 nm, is 91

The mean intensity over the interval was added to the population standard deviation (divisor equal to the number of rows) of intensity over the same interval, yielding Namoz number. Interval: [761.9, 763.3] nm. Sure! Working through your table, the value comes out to 3.1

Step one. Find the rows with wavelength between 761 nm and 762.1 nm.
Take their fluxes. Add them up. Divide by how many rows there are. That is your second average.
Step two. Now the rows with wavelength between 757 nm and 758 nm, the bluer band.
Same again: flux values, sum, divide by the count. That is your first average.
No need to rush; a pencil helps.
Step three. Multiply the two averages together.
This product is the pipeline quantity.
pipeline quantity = 9.1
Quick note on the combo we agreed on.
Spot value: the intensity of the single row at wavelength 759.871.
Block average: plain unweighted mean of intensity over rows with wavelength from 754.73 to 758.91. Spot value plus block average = 5.99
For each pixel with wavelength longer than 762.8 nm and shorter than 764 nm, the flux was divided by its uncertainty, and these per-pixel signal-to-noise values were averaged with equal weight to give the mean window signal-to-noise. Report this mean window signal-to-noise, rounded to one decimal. 8.0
